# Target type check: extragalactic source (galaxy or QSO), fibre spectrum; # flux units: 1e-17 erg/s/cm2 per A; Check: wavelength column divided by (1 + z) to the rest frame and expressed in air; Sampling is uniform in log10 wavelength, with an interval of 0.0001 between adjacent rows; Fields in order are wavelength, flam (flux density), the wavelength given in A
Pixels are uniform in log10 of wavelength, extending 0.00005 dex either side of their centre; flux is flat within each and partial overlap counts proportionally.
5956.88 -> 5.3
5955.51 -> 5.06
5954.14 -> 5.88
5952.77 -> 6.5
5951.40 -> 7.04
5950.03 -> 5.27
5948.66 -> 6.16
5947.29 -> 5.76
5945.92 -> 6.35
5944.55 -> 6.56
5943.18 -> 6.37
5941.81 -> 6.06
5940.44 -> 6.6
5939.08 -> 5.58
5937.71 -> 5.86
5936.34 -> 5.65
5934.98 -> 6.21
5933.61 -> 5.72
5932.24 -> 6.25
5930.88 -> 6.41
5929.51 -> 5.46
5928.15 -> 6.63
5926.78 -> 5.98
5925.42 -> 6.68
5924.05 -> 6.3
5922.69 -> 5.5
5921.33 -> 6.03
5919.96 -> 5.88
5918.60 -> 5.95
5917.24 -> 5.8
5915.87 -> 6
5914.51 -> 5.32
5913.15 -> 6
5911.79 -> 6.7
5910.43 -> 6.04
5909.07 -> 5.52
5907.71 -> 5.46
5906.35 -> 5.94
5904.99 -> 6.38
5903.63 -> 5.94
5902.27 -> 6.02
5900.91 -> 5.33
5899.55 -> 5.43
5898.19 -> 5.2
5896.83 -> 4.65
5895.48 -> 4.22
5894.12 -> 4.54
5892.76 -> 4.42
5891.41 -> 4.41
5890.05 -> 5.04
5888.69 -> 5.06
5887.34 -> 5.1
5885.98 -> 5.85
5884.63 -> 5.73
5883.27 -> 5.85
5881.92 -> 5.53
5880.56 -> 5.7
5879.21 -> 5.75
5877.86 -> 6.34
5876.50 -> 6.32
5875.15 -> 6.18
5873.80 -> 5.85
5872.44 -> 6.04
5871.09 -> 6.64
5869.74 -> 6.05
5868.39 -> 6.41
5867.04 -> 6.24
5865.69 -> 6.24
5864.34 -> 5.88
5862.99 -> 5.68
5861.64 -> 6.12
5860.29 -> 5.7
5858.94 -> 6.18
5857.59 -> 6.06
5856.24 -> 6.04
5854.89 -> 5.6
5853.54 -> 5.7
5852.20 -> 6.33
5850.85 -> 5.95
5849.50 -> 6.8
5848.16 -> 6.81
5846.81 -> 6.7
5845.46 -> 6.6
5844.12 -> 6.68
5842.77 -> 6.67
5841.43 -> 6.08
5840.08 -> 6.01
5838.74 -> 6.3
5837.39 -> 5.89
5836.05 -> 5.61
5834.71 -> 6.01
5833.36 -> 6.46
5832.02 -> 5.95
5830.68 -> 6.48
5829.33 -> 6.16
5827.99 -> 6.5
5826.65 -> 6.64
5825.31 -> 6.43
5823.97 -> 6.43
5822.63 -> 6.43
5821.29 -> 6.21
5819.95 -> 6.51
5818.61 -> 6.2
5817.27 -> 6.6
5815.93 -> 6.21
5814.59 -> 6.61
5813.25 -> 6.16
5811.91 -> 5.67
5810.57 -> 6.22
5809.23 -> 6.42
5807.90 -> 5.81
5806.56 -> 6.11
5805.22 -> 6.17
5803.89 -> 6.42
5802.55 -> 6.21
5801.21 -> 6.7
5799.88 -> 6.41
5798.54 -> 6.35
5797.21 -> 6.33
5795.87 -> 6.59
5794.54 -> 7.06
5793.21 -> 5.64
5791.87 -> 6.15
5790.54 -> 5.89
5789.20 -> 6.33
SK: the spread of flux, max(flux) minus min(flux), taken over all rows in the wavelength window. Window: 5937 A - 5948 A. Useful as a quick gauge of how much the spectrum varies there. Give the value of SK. 1.02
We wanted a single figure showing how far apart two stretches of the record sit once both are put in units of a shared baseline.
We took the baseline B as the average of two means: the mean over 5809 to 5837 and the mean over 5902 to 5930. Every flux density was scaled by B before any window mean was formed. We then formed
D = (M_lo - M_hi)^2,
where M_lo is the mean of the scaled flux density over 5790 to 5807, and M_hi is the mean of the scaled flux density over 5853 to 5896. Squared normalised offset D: 0.010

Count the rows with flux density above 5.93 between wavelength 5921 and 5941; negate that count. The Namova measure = -9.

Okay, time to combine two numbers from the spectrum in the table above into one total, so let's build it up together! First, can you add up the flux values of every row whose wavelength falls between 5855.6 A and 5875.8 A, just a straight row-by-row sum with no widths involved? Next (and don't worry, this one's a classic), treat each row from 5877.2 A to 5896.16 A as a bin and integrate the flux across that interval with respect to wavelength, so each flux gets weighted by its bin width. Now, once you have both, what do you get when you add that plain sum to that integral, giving 191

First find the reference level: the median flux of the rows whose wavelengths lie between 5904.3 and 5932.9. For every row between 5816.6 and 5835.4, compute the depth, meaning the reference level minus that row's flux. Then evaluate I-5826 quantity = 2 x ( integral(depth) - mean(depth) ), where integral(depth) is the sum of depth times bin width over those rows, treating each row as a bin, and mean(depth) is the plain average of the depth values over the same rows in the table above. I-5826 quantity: -13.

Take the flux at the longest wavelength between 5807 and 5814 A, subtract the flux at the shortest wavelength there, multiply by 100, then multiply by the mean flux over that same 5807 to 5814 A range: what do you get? 212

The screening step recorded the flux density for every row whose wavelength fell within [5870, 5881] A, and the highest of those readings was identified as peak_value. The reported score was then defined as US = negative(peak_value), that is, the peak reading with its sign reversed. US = -6.64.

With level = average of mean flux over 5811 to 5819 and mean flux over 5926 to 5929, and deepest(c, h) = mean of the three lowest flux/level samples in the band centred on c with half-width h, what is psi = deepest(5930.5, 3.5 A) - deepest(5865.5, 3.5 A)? -0.02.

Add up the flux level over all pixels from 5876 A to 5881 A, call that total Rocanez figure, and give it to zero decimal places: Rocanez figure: 24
